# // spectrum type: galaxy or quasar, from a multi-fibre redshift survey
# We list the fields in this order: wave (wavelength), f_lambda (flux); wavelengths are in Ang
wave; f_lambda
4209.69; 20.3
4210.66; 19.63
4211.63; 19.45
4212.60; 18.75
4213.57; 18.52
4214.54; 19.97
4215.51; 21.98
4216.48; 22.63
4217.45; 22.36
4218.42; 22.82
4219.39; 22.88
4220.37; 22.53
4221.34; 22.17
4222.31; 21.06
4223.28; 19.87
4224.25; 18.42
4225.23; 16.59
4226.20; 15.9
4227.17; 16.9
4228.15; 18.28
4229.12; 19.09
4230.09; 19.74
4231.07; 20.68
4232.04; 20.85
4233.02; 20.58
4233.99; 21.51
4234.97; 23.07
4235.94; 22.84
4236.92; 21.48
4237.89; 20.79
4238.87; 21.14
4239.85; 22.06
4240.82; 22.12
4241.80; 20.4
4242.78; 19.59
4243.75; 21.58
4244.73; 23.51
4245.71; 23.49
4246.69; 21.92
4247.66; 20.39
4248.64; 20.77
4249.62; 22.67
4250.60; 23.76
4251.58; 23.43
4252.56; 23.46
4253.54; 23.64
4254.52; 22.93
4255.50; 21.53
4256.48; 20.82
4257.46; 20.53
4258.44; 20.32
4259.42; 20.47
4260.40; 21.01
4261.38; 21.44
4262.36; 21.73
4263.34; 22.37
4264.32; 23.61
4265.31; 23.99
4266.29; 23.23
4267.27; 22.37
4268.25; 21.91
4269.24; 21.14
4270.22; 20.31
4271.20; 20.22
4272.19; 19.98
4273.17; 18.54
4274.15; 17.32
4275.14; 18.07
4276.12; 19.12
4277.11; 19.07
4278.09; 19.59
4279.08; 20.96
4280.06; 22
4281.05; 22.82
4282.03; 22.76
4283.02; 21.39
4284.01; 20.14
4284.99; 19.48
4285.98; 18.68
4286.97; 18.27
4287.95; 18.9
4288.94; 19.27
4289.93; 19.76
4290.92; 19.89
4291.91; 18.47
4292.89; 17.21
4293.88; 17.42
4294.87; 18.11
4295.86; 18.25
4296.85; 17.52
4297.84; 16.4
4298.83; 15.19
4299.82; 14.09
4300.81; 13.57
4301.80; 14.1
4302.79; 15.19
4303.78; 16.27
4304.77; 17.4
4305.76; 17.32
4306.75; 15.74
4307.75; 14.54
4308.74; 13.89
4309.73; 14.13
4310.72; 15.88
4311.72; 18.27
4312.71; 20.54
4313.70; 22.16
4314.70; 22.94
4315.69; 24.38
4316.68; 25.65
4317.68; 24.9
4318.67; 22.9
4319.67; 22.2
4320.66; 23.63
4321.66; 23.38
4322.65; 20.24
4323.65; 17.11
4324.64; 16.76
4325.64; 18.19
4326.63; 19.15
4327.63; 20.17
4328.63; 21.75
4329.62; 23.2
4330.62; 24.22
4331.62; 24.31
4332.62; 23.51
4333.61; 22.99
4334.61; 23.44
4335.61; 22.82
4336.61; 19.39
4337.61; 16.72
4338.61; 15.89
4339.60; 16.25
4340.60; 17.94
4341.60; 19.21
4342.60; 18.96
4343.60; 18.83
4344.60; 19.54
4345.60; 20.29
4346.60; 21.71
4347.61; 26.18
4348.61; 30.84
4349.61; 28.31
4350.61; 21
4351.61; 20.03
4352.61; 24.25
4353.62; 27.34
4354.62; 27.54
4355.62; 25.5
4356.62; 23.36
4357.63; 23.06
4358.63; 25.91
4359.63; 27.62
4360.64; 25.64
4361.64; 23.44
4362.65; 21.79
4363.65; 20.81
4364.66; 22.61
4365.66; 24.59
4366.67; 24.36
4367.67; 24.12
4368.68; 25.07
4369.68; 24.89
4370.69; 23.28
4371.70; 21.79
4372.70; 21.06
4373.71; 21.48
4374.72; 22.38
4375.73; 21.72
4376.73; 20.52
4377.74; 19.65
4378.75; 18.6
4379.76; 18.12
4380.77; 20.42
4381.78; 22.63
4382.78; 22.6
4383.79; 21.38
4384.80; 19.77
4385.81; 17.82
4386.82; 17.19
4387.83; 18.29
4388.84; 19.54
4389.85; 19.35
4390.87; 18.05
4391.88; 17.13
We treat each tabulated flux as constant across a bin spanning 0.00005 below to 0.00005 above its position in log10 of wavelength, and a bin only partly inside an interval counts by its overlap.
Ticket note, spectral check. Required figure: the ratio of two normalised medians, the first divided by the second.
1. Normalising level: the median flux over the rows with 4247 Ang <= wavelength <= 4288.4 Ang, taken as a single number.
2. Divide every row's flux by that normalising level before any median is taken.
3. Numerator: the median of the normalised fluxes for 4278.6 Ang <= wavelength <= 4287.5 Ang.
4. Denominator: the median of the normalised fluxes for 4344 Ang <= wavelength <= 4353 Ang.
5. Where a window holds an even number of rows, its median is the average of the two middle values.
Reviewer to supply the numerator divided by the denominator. 0.97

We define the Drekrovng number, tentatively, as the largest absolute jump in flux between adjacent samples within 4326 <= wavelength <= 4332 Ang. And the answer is 1.6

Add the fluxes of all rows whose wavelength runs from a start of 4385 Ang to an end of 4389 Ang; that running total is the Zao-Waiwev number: 73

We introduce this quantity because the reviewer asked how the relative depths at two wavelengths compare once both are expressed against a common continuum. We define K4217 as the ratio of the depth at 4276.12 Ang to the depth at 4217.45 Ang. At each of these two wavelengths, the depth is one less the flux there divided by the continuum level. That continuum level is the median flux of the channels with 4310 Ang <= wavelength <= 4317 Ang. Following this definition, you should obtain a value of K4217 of -15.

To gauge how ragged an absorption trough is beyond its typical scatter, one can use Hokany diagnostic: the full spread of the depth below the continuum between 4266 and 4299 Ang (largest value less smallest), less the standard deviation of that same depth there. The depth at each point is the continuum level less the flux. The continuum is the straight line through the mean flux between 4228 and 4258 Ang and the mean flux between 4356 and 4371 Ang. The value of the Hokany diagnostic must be 7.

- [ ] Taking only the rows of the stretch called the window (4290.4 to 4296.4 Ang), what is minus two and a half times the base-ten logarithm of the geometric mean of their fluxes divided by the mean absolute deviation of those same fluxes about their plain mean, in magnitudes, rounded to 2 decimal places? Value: -3.63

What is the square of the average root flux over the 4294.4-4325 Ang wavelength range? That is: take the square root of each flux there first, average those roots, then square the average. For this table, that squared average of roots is 18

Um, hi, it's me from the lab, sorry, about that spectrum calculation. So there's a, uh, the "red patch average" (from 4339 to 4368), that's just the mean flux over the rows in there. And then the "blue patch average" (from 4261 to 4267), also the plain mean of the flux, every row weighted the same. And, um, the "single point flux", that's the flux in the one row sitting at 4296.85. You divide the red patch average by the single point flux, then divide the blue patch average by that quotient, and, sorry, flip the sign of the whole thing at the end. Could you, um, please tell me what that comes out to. -17.2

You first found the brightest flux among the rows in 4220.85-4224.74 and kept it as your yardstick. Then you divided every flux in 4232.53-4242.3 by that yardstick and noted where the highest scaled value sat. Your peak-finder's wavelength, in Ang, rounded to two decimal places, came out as 4234.97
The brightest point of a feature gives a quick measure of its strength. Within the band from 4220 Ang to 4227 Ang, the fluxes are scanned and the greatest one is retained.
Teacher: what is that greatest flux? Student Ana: 22.53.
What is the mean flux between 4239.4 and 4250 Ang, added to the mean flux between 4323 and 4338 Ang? 42.6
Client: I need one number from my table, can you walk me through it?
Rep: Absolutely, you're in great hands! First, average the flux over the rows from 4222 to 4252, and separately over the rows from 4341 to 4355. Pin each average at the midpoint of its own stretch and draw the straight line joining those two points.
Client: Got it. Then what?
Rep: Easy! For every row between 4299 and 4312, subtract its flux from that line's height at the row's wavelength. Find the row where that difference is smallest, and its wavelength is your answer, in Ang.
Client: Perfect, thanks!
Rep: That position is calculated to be 4311.72 Ang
